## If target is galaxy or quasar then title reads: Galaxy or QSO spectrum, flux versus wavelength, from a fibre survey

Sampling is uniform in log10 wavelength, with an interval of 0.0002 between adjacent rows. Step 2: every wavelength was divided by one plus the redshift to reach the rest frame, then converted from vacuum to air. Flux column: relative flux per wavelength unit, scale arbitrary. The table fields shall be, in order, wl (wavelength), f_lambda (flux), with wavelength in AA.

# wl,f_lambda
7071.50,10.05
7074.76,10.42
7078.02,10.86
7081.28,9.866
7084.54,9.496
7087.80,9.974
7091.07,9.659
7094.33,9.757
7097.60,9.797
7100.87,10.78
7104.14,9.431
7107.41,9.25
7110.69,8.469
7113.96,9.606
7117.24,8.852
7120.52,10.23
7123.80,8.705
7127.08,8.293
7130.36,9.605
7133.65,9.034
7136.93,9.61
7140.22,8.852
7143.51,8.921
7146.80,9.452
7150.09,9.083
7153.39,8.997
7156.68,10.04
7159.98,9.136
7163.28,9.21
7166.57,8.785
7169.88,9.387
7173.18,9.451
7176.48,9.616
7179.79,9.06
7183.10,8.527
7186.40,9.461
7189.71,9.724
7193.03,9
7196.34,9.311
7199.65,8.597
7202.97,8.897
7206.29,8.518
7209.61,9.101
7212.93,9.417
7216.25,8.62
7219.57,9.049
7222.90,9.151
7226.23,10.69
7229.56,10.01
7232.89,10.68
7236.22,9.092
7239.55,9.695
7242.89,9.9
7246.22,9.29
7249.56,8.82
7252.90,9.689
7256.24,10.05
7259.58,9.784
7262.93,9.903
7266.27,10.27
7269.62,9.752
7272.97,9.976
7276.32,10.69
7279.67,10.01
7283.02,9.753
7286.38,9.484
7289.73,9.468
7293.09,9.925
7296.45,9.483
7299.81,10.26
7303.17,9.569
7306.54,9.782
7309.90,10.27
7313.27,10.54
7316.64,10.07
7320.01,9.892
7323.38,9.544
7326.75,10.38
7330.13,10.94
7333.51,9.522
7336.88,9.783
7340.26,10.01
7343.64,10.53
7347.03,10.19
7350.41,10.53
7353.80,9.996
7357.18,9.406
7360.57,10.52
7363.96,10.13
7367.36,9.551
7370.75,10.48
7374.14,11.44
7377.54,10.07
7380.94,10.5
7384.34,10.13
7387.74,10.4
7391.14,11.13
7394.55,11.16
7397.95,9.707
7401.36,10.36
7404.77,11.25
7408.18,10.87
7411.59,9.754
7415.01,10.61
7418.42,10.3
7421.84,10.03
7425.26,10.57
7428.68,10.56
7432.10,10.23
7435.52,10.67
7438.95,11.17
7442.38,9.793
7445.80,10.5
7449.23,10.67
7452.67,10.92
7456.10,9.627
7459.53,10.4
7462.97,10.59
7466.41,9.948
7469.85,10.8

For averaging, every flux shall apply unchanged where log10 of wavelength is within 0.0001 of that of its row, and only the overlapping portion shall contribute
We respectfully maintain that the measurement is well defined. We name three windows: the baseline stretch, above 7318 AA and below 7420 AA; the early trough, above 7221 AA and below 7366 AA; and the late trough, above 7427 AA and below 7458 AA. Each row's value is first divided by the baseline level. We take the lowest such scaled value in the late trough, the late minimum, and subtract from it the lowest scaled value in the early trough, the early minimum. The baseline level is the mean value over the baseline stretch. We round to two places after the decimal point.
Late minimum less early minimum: 0.08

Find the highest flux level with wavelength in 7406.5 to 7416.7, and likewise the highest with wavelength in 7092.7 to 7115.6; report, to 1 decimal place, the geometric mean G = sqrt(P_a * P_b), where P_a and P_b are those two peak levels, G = 10.8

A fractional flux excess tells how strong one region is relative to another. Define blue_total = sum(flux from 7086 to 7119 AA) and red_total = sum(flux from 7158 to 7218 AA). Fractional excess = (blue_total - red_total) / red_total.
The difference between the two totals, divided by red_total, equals -0.4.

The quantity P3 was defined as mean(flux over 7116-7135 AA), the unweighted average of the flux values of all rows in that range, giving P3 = 9.1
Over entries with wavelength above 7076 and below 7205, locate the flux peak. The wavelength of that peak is 7078.02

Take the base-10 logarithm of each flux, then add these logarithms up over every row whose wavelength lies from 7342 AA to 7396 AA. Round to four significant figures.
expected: 16.25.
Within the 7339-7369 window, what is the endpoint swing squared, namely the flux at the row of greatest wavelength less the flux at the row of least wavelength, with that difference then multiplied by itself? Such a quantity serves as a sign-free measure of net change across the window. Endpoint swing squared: 0.21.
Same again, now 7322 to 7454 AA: 1.89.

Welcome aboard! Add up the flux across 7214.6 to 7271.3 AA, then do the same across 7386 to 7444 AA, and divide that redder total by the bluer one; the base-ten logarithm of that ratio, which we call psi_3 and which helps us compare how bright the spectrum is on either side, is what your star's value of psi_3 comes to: 0.046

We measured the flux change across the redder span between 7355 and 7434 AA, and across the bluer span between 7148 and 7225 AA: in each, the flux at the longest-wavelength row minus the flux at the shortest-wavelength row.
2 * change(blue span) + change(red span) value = 1.0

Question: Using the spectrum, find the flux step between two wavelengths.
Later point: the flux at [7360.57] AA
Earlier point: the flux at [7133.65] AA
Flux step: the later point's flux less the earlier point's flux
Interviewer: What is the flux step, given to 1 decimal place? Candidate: 1.5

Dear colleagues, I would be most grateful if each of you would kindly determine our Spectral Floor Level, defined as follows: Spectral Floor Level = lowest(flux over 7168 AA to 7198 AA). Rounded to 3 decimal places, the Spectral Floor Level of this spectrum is 8.527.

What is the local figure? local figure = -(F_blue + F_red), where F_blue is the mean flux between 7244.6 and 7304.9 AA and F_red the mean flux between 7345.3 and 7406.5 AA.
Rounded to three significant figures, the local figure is -20.2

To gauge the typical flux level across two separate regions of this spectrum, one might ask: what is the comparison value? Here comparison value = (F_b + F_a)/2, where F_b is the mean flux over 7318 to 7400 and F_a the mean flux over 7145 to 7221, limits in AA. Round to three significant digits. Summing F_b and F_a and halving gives 9.70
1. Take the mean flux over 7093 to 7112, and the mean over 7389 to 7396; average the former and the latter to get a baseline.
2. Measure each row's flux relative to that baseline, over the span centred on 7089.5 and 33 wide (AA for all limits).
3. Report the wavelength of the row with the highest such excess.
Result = 7078.02 AA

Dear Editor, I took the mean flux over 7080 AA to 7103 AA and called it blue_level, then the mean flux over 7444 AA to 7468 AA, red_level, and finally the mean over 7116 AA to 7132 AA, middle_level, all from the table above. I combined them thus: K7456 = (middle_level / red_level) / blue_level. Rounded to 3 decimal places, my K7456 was 0.089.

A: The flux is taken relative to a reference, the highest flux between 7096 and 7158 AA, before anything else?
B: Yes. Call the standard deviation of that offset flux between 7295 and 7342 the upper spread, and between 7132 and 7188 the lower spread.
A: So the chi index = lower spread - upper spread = -0.06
